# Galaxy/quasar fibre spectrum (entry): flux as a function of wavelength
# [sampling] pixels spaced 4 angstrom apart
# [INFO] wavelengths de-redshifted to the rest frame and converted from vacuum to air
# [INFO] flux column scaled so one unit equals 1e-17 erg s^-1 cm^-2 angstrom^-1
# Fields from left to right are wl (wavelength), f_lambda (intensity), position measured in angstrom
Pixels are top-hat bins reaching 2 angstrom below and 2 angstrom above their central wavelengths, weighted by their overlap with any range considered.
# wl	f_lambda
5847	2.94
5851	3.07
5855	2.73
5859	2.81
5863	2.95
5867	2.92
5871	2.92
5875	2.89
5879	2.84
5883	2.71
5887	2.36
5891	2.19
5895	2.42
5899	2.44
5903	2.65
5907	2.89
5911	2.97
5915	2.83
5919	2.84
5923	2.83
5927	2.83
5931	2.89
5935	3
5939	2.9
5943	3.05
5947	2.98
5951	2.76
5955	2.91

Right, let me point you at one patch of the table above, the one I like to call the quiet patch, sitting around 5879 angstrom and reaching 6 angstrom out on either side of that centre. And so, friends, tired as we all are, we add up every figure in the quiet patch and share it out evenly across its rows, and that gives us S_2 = 2.81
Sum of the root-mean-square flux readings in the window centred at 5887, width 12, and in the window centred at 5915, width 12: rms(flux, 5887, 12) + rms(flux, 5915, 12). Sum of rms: 5.31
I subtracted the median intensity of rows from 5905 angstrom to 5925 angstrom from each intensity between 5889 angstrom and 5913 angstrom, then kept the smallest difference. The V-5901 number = -0.65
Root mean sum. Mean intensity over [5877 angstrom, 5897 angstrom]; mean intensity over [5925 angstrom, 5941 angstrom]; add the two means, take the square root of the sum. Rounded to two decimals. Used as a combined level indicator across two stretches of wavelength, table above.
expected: 2.33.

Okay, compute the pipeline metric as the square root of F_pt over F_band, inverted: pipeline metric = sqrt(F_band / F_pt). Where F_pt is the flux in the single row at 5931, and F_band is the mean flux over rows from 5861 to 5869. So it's 1.01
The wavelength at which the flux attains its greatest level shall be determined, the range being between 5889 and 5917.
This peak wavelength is 5911 angstrom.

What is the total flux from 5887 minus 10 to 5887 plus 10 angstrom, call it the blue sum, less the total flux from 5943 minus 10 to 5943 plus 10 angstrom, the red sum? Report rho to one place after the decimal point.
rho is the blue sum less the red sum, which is -2.2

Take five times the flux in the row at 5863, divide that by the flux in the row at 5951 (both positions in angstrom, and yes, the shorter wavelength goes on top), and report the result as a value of 5.34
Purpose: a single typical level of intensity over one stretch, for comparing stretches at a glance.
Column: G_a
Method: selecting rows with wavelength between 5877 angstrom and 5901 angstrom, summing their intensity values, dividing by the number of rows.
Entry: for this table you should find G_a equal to 2.49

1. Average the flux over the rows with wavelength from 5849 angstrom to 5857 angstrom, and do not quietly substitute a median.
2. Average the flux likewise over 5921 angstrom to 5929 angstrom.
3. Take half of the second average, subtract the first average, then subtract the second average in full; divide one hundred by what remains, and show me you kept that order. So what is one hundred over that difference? -23.2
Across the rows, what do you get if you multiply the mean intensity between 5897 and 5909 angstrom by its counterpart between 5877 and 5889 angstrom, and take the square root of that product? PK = 2.65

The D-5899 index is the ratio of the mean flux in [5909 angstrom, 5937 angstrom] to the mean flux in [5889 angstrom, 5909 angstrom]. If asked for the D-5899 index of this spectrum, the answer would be 1.15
